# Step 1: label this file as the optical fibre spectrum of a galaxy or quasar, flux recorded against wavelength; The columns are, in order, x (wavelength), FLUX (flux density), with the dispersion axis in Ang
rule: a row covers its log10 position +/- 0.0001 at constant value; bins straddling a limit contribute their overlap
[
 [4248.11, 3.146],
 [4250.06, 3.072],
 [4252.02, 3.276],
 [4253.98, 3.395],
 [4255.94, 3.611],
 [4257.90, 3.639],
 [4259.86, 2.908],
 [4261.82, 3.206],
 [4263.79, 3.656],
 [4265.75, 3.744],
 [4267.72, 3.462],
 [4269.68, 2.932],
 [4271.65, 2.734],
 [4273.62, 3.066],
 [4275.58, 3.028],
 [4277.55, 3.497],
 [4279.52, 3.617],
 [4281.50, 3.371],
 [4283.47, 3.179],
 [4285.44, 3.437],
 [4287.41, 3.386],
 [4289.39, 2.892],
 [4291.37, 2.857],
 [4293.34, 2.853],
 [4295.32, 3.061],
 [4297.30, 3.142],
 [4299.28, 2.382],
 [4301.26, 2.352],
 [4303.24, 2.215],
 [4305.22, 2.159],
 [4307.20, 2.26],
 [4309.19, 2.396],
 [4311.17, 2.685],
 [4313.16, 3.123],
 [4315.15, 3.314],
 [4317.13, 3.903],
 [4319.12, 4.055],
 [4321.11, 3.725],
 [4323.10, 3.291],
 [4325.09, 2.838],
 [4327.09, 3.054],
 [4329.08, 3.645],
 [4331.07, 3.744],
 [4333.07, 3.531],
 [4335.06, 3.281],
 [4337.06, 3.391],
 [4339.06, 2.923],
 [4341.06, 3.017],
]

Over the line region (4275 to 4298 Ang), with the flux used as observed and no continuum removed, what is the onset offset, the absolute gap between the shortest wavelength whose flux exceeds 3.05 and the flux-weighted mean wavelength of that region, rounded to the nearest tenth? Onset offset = 8.6 Ang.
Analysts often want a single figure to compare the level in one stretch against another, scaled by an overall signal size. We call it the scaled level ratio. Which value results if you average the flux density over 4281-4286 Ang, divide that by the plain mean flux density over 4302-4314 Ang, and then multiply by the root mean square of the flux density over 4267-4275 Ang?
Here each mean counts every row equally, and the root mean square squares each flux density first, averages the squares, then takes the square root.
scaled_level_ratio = 4.12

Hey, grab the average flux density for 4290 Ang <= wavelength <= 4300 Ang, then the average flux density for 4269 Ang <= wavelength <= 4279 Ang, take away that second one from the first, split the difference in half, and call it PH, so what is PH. -0.10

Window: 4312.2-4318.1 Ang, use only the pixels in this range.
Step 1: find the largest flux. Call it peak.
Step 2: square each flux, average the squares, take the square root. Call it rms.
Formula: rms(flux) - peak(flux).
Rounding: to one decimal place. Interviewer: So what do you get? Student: -0.4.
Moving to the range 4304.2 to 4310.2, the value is -0.1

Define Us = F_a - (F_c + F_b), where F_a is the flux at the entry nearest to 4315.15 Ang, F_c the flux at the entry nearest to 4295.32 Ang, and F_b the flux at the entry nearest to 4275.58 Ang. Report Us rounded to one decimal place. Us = -2.8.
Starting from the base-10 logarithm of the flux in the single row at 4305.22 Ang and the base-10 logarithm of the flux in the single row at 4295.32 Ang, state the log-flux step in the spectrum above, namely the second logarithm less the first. 0.15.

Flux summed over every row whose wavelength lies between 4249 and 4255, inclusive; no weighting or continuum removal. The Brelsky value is 9.7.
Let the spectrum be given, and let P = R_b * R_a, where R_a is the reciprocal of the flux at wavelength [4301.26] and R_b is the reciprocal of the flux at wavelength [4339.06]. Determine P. 0.145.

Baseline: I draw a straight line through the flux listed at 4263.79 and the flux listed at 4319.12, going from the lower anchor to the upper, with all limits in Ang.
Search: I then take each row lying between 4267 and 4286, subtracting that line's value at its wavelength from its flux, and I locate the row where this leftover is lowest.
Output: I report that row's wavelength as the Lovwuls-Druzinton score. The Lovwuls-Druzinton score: 4271.65 Ang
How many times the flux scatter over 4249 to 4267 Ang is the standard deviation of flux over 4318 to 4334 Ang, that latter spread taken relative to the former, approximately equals 1.4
